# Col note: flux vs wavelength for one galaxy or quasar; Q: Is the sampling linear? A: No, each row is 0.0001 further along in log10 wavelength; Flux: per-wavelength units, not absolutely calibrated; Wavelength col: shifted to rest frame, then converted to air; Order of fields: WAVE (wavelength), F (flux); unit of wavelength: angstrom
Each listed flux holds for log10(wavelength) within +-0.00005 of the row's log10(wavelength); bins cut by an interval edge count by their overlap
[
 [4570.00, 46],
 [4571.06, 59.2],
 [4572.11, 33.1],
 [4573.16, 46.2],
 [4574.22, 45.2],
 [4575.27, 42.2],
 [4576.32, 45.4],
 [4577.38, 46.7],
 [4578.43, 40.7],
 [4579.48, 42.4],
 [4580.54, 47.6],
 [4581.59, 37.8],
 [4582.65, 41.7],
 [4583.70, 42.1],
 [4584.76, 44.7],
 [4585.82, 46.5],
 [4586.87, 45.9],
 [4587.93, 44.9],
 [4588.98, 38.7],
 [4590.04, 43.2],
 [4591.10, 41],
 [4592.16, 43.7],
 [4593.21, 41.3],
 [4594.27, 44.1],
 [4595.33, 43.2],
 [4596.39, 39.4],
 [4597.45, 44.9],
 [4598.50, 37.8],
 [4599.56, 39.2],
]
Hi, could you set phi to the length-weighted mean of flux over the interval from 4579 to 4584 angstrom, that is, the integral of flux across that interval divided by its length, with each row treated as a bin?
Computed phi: 42.3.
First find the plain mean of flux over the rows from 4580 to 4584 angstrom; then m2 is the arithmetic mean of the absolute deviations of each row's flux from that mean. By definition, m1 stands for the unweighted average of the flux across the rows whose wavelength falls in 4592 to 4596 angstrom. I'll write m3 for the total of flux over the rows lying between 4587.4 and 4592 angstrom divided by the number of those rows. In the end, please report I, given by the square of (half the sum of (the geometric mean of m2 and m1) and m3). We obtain 693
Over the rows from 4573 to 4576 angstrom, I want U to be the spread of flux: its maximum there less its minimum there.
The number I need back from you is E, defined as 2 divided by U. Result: 0.500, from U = 4.0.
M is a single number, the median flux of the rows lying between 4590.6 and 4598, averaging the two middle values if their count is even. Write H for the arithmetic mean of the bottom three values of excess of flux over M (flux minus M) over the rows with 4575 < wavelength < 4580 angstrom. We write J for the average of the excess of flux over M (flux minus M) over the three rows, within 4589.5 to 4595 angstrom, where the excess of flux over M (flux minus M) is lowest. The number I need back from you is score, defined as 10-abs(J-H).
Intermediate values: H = -1.4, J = -1.4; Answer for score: 9.9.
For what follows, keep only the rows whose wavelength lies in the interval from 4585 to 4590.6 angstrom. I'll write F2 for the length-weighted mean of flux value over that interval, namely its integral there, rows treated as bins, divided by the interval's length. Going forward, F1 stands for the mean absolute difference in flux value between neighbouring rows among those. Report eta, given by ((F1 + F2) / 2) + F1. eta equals 27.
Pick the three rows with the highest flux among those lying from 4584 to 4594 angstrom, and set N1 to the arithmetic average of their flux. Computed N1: 45.8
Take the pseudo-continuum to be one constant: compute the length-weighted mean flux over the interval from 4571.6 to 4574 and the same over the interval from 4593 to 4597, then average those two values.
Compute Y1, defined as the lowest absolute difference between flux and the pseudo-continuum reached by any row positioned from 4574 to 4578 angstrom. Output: 1.0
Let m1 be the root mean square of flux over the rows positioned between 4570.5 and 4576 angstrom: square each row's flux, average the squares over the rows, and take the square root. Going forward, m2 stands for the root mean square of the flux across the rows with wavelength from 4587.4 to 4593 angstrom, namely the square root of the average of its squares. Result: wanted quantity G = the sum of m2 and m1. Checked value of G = 88.3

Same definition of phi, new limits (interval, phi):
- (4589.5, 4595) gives 42.6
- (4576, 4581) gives 44.5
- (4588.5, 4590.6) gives 40.9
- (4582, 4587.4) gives 44.0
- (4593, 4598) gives 42.6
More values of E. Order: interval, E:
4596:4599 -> 0.282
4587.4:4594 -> 0.323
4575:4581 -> 0.290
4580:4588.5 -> 0.204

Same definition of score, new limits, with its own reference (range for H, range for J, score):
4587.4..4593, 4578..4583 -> 9.1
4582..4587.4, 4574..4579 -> 9.9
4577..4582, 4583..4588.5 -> 6.4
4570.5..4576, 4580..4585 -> 9.6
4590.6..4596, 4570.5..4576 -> 8.3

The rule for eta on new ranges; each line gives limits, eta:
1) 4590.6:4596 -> 25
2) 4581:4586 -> 24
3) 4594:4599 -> 27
